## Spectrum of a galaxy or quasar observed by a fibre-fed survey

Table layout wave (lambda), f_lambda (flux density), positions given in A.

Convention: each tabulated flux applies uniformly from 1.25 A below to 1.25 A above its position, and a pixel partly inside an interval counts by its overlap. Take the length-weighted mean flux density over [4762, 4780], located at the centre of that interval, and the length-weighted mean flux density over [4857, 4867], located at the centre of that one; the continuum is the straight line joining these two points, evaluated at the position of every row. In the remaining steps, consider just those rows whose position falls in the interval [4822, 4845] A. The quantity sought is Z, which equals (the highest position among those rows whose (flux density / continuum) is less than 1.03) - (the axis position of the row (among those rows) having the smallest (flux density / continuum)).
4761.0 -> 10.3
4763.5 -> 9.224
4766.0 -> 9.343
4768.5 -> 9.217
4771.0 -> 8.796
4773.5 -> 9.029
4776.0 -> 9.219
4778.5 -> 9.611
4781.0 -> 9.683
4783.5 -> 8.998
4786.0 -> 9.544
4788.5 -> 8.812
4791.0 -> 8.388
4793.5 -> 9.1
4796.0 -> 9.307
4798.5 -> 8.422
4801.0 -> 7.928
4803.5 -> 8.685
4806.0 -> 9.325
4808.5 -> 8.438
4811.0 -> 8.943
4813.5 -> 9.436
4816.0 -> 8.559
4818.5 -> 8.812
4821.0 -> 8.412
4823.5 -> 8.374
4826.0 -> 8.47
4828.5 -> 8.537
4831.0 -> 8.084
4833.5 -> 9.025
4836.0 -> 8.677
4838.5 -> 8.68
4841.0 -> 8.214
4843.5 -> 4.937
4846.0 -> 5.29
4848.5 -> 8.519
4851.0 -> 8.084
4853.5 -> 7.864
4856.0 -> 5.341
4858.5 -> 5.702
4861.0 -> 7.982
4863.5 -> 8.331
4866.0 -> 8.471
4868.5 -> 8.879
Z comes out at 0.0 A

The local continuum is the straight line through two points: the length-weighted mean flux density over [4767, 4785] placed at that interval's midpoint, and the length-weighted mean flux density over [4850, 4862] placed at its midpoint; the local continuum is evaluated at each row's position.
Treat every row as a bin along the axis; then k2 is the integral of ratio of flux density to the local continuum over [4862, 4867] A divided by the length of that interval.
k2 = 1.25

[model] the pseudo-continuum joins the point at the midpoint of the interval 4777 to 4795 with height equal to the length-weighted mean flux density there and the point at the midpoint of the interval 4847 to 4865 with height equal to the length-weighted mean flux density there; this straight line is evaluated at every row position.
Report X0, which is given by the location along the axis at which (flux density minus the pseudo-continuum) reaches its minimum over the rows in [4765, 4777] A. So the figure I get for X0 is 4771.0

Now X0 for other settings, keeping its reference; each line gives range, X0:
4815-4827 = 4821.0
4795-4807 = 4801.0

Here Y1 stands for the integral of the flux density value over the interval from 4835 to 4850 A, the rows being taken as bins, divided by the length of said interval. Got 7.4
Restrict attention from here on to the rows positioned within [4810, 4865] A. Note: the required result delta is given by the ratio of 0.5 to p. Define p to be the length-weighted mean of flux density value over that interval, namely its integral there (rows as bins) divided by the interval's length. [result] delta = 0.063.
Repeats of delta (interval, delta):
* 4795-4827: 0.057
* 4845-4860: 0.073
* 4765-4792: 0.055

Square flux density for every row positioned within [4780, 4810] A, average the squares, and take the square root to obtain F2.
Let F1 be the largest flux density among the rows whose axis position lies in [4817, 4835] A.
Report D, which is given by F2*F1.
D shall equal 80.3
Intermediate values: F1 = 9.025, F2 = 8.90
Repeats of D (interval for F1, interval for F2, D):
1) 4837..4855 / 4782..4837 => 76.0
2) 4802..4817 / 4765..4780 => 86.9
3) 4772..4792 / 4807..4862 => 77.7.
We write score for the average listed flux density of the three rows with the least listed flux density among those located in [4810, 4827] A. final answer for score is 8.4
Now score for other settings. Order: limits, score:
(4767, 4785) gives 8.9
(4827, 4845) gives 7.1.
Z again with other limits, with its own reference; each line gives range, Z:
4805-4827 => 15.0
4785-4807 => 2.5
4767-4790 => 17.5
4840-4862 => 15.0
